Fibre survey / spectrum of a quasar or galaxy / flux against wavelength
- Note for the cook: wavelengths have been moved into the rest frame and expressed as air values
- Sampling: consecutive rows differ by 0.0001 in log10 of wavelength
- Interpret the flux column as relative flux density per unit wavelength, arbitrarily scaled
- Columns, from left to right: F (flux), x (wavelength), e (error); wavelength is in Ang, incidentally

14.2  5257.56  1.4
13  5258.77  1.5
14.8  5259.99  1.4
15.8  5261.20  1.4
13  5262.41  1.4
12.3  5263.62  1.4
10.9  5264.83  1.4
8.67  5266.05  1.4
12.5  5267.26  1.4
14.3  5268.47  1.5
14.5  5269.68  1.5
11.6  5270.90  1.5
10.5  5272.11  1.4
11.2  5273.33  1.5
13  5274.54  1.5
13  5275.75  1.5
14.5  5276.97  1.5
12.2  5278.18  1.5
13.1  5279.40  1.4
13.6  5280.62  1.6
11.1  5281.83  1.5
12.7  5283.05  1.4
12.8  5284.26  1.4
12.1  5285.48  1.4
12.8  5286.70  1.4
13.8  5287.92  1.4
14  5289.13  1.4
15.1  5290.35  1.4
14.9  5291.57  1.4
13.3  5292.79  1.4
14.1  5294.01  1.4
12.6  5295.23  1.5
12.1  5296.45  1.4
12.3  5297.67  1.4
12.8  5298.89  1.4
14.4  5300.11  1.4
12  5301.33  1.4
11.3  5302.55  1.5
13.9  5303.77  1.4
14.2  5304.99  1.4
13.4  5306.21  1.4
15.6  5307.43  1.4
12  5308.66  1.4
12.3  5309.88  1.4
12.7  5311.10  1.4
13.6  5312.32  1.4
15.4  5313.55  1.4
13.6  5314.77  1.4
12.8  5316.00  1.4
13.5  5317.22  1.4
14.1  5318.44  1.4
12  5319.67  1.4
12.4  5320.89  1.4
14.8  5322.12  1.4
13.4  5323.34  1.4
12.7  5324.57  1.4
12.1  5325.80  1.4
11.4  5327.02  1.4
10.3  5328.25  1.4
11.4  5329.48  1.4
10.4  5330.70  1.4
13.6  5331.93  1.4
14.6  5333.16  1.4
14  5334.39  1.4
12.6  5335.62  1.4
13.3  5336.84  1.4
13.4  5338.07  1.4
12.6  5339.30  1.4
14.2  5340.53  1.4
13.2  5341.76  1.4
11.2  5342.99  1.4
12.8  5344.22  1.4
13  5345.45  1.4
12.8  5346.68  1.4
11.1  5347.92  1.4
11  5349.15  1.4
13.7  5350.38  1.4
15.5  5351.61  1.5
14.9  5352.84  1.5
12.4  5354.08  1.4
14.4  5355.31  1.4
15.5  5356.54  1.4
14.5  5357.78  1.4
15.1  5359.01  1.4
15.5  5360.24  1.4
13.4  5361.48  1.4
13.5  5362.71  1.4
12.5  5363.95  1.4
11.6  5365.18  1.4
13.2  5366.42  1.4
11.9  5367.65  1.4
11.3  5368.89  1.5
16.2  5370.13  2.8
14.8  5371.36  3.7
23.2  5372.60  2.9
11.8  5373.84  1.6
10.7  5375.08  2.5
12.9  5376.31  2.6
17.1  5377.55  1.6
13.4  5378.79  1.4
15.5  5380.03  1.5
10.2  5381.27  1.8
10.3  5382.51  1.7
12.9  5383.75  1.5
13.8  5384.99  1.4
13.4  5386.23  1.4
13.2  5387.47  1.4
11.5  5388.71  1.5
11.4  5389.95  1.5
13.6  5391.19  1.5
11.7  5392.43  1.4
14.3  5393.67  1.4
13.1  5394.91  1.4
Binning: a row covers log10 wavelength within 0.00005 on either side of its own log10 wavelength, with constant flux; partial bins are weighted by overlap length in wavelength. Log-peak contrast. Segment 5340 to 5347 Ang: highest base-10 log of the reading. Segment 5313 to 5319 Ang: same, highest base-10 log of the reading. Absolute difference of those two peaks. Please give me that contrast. 0.035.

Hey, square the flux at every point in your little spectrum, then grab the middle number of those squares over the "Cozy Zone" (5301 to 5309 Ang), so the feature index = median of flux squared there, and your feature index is 179.6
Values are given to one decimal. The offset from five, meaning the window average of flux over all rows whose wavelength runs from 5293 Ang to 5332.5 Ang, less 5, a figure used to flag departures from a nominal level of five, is 7.9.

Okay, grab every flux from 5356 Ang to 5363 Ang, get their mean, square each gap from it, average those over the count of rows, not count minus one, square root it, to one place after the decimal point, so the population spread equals 0.9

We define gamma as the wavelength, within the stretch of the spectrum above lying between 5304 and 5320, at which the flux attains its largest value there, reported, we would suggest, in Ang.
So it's 5307.43 Ang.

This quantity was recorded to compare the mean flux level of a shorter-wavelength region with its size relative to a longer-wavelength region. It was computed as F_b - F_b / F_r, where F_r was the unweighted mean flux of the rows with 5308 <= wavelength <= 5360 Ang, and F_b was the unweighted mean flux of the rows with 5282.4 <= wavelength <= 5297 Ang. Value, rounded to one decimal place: 12.3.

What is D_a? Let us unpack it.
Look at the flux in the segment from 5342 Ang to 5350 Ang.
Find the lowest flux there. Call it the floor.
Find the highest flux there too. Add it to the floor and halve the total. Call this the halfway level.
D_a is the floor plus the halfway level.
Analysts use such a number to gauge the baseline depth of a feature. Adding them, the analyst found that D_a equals 23.0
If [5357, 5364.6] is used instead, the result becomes 26.5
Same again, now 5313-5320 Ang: 25.7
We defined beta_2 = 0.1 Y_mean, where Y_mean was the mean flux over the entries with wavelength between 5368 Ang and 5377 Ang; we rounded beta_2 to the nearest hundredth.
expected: 1.44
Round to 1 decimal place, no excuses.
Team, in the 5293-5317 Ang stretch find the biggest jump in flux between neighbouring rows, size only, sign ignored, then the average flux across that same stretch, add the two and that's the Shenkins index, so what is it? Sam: 16.8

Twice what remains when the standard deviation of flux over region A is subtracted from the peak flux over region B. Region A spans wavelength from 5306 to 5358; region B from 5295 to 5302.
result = 26.1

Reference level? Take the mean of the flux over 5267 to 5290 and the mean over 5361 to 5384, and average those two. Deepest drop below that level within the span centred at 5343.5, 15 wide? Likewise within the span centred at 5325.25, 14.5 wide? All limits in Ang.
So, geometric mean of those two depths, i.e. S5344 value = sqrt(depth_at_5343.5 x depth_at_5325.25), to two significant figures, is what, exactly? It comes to 2.5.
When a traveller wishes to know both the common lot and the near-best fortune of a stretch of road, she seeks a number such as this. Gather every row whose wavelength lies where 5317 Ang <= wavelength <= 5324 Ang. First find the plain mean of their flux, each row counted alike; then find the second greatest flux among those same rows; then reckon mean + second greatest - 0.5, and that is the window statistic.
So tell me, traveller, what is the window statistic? 27.0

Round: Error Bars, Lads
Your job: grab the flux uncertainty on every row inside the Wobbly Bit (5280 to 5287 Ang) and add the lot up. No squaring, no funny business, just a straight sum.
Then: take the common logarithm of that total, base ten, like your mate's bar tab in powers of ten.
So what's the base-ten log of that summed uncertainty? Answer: 0.9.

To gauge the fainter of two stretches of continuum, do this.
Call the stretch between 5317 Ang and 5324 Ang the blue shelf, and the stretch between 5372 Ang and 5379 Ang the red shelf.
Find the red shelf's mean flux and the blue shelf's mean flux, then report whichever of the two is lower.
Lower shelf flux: 13.4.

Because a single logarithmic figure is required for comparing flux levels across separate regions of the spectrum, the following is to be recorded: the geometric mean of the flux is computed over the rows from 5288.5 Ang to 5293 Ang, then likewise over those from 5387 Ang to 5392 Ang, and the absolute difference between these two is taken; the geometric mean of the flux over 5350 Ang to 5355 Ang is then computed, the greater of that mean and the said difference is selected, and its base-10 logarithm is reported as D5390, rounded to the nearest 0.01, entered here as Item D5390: 1.15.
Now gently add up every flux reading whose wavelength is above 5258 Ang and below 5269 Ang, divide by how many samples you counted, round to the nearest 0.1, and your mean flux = 12.8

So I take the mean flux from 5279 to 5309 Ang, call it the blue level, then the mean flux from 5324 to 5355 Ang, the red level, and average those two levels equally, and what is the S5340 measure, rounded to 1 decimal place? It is 13.0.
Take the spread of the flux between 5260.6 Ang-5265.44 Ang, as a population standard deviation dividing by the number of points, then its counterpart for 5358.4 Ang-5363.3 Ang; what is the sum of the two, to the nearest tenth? 2.7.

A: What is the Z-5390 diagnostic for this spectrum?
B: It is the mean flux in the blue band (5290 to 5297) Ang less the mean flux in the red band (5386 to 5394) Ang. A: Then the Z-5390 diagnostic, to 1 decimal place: 1.0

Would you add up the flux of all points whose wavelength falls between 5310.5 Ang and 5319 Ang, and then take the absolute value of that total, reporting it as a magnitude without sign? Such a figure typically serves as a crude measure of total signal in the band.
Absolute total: 96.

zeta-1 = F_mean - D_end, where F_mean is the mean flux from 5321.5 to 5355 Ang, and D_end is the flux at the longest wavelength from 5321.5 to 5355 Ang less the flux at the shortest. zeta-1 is 15.2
